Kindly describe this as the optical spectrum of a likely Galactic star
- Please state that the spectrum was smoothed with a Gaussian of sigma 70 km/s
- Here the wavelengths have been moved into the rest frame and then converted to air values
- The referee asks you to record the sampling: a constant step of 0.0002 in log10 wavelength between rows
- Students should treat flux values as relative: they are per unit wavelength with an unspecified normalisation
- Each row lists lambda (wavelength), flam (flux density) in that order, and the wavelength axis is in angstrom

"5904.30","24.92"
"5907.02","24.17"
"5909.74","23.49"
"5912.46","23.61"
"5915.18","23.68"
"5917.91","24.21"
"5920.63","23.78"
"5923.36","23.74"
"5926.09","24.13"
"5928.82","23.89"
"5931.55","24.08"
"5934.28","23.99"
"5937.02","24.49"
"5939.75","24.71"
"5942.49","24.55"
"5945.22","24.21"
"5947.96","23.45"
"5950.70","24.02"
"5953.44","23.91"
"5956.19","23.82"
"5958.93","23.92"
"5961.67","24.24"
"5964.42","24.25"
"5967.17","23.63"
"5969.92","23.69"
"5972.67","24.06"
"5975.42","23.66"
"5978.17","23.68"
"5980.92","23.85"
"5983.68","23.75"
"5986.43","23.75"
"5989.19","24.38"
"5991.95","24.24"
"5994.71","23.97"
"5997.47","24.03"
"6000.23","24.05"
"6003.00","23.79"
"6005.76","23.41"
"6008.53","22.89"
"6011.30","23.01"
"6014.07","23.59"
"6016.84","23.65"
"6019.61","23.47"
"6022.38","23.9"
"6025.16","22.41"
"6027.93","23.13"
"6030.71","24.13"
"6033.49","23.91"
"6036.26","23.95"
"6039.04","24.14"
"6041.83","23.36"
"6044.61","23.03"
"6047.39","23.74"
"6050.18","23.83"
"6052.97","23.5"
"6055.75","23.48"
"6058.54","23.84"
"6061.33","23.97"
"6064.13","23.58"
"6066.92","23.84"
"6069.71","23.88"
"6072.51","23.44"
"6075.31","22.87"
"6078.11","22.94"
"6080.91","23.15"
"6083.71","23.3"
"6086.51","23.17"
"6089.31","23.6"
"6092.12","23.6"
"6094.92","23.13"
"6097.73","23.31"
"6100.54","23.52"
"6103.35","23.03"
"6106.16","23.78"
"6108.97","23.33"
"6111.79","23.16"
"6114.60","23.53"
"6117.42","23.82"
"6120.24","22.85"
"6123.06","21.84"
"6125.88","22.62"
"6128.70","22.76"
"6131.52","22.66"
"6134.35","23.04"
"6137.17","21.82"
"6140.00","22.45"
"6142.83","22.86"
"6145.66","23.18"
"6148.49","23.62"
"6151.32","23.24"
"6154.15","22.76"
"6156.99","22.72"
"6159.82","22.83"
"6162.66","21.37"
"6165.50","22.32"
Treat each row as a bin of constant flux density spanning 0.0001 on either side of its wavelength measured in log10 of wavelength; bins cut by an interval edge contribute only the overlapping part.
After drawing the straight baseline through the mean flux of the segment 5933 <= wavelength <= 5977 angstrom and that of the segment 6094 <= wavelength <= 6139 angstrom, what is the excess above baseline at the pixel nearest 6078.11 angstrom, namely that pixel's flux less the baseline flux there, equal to -0.3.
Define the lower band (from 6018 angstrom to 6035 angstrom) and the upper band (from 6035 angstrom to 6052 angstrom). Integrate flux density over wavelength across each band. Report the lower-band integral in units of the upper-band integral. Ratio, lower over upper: 0.99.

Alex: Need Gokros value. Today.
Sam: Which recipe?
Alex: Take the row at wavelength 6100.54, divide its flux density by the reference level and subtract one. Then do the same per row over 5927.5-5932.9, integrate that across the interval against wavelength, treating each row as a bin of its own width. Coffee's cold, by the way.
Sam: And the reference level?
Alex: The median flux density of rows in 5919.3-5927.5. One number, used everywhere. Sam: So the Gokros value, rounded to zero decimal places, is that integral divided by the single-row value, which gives -4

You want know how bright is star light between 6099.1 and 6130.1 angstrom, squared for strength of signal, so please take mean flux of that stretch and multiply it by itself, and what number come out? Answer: 534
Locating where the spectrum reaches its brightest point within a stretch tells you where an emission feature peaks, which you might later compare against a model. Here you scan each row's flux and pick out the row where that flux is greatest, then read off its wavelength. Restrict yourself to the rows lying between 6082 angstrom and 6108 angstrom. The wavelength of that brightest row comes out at 6106.16 angstrom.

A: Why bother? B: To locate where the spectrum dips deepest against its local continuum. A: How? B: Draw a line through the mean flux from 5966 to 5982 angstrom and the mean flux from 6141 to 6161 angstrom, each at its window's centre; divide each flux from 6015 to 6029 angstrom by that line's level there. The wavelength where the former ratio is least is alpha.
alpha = 6025.16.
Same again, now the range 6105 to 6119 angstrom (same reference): 6111.79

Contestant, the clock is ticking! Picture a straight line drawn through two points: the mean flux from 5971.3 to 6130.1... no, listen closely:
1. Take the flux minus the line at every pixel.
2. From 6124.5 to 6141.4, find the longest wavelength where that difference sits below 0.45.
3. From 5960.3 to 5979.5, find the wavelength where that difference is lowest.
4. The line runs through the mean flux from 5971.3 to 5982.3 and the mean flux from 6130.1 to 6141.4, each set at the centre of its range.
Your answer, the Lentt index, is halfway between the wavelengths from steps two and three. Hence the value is 6053.6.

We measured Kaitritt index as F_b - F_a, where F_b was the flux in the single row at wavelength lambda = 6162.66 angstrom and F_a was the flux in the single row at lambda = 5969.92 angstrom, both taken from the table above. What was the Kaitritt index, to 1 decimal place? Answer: -2.3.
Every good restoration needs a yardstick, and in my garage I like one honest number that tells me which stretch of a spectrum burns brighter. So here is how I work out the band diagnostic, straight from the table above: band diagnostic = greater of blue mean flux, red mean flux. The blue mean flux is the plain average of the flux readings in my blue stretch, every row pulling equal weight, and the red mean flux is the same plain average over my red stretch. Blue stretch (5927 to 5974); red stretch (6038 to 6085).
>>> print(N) 24.1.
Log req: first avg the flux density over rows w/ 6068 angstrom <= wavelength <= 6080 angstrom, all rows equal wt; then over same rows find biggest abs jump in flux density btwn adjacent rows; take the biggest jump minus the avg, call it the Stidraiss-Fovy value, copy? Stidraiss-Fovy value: -22.71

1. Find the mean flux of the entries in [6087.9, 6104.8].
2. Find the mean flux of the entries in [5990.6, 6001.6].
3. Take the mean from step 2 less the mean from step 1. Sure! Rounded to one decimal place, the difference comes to 0.7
